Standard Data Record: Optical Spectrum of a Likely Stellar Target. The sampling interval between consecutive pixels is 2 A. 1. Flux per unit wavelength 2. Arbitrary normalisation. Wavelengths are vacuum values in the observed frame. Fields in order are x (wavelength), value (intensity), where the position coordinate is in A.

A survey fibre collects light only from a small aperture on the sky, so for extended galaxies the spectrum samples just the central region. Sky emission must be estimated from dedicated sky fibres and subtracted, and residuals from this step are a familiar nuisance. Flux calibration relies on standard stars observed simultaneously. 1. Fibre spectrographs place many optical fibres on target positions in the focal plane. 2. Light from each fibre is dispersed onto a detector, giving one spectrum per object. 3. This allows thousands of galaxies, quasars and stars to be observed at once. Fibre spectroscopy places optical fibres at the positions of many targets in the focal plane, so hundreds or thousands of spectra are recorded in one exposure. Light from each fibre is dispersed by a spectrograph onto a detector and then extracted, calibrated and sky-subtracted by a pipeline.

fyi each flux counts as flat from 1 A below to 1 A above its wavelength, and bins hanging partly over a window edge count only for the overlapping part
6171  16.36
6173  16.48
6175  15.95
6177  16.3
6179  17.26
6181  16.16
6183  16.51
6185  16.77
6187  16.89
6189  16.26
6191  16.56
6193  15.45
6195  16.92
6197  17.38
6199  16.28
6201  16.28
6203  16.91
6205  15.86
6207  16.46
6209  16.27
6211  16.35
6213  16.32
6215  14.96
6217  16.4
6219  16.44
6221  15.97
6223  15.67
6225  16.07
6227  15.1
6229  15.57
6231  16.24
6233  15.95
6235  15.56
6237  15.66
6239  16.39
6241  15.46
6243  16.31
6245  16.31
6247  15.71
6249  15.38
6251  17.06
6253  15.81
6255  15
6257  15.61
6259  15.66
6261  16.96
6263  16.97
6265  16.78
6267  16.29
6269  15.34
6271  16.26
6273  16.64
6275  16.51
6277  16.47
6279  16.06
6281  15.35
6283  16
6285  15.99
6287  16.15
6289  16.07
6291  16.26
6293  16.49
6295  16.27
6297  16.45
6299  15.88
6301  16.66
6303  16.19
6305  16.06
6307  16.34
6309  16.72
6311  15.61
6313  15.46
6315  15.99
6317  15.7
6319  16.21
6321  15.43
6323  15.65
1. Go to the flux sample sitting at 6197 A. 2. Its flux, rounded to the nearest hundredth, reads 17.38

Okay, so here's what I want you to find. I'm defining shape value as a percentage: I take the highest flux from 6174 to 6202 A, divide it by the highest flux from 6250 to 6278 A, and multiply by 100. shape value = 102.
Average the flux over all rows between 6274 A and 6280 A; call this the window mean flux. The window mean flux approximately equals 16.3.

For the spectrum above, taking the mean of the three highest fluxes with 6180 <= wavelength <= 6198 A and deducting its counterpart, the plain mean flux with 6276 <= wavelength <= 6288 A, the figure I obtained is 1.06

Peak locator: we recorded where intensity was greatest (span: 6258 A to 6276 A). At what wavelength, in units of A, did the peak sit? 6263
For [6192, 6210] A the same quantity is 6197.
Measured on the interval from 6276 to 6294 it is 6293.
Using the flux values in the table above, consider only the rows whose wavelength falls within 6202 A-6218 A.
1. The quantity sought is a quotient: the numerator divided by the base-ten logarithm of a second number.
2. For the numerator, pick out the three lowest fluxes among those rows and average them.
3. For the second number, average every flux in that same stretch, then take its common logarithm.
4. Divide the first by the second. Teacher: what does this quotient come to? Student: 13.0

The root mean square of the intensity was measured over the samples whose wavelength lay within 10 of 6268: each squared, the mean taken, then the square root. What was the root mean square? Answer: 16.4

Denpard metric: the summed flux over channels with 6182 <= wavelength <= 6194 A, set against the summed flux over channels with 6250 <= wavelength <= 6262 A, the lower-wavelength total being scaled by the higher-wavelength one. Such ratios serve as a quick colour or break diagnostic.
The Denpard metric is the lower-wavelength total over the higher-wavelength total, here 1.02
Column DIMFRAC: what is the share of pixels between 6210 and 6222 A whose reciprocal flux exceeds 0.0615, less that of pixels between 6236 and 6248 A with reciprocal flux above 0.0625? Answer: -0.17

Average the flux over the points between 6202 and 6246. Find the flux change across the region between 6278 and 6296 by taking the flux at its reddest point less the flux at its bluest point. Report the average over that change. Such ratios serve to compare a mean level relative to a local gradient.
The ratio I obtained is 76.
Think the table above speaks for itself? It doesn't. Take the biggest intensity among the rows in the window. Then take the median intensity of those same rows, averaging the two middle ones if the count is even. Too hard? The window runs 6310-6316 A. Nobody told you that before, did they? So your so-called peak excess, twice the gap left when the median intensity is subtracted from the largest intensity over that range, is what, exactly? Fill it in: 0.76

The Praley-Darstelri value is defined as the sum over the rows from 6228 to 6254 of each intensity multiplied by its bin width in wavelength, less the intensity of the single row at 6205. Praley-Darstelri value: 399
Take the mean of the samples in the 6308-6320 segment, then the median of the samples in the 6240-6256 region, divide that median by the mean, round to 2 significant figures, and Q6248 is 0.99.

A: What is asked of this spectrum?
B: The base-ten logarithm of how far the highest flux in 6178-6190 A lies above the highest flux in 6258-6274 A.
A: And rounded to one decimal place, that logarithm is -0.5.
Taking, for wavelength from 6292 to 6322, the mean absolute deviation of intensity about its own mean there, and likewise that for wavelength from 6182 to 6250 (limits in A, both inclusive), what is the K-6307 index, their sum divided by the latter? 1.77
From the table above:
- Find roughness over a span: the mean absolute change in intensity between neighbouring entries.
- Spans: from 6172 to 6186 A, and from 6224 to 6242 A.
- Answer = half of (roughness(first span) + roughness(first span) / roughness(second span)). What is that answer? 0.8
